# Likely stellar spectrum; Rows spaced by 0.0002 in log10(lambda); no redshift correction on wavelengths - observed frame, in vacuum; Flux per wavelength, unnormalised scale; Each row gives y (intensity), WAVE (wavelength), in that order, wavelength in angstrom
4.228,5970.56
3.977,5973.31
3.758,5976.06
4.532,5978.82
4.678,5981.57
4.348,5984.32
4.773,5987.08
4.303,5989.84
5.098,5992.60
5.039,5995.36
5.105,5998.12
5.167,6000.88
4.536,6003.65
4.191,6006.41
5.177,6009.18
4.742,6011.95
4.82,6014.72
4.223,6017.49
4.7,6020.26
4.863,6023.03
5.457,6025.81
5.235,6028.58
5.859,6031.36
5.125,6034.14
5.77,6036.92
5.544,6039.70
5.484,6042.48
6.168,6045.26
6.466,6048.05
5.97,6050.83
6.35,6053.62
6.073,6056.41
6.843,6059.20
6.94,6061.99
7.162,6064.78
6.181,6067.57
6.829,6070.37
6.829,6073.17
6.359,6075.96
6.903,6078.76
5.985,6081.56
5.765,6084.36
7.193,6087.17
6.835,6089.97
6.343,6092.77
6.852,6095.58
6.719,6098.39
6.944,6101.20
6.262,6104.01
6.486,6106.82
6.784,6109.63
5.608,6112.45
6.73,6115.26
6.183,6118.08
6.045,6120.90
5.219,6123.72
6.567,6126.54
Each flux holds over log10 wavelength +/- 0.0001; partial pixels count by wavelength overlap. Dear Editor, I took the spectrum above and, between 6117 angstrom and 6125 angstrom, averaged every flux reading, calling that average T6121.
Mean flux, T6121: 5.8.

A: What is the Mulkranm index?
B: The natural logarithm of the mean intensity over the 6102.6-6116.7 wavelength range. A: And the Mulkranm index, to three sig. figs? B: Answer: 1.85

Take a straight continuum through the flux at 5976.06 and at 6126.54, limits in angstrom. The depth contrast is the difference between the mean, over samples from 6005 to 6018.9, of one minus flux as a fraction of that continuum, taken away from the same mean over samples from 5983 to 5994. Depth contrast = -0.11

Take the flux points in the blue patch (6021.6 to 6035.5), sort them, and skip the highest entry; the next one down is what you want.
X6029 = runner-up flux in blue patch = 5.457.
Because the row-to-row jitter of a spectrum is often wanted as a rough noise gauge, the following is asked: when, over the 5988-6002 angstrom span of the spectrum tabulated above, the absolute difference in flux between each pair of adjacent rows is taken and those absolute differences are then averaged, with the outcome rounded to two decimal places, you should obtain 0.25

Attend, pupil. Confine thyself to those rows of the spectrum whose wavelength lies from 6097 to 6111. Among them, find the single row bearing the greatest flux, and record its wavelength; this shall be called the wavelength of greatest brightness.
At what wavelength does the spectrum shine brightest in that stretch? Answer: 6101.20 angstrom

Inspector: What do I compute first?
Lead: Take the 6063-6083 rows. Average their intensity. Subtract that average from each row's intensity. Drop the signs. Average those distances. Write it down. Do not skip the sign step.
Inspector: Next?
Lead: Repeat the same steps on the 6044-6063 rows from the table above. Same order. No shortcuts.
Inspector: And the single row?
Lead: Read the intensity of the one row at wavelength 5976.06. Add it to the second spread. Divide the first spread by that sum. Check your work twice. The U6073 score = 0.091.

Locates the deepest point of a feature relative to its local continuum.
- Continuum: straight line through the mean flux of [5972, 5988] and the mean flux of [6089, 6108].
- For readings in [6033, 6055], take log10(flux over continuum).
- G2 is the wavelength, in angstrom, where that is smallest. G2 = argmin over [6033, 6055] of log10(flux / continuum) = 6034.14 angstrom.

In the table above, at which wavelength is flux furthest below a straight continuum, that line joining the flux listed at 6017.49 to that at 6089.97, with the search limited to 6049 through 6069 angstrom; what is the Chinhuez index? 6067.57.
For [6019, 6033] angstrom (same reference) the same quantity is 6020.26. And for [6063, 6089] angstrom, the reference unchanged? 6084.36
